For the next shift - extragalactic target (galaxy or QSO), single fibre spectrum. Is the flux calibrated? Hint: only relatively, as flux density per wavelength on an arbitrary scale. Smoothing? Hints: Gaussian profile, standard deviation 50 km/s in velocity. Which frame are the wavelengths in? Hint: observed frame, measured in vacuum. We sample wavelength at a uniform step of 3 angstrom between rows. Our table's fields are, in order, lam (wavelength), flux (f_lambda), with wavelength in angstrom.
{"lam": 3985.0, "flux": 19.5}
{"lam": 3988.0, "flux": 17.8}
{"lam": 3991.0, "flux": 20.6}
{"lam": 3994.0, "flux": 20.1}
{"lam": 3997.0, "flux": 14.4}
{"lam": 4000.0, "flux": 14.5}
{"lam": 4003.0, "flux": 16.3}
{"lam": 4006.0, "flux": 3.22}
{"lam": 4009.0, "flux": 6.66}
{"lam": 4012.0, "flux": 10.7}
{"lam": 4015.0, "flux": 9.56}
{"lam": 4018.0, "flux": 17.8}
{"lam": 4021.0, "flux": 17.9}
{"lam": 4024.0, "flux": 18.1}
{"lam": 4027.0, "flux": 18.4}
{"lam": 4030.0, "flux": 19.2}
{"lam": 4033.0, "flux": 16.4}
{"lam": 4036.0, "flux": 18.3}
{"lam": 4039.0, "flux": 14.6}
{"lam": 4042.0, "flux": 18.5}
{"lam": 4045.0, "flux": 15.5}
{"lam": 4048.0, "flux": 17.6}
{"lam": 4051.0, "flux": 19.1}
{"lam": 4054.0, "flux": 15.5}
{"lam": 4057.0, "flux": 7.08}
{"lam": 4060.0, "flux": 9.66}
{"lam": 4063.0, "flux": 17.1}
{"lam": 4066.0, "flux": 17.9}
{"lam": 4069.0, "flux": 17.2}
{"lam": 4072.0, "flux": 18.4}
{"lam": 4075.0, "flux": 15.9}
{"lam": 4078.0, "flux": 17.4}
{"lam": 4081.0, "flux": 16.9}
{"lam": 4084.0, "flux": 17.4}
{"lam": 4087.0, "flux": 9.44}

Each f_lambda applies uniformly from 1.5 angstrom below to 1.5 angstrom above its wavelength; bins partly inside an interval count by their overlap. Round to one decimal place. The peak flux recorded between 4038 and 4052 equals 19.1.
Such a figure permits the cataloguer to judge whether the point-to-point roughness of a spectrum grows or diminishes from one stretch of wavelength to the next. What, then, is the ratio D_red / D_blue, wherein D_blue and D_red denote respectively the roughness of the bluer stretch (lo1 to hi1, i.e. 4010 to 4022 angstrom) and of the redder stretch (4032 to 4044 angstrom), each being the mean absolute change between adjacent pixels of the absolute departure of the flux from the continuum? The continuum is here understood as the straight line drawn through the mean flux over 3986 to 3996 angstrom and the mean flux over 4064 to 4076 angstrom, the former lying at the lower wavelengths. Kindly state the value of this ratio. 0.9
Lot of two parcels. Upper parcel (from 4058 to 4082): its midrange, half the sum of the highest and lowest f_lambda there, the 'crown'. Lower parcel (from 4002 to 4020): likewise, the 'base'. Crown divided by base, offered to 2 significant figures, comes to 1.3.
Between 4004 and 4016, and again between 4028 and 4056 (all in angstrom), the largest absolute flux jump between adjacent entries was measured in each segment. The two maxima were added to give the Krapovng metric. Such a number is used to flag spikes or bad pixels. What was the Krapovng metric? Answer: 7.9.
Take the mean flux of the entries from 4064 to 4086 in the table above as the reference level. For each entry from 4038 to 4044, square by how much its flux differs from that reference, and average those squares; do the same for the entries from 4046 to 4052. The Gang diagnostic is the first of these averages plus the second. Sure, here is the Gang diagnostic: 6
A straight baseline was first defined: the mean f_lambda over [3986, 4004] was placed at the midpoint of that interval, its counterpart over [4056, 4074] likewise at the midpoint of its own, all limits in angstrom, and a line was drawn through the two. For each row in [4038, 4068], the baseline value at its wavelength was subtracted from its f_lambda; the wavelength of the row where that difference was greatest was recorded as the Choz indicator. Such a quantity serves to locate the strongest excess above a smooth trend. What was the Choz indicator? 4051.0 angstrom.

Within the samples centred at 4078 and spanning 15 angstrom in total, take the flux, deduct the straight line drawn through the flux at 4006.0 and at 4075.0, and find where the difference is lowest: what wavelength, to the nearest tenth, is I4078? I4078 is 4084.0 angstrom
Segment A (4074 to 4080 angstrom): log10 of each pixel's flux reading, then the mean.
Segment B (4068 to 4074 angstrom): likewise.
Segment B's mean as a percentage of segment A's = 102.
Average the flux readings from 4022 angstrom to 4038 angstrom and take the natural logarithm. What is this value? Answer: 2.89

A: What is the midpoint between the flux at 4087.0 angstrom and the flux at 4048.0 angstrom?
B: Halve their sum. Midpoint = 13.5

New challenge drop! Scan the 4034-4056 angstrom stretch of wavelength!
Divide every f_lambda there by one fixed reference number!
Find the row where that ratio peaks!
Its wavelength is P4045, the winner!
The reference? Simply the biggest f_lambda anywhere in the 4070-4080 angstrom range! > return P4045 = 4051.0 angstrom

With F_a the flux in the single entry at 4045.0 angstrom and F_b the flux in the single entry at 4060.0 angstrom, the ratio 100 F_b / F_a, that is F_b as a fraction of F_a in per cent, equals 62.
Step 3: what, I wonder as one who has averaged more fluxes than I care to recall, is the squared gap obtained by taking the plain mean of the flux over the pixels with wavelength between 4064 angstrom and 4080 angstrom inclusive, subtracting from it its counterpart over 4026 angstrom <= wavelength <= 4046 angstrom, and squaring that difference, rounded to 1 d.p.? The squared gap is 0.0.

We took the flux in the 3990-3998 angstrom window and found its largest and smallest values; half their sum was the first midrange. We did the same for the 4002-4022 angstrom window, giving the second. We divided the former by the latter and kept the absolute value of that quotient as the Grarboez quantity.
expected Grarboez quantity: 1.66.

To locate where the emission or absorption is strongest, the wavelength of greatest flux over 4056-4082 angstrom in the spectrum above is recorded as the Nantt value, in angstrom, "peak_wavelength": 4072.0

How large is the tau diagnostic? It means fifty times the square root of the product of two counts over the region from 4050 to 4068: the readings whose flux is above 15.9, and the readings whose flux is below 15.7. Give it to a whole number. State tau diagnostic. 150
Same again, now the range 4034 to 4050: 122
